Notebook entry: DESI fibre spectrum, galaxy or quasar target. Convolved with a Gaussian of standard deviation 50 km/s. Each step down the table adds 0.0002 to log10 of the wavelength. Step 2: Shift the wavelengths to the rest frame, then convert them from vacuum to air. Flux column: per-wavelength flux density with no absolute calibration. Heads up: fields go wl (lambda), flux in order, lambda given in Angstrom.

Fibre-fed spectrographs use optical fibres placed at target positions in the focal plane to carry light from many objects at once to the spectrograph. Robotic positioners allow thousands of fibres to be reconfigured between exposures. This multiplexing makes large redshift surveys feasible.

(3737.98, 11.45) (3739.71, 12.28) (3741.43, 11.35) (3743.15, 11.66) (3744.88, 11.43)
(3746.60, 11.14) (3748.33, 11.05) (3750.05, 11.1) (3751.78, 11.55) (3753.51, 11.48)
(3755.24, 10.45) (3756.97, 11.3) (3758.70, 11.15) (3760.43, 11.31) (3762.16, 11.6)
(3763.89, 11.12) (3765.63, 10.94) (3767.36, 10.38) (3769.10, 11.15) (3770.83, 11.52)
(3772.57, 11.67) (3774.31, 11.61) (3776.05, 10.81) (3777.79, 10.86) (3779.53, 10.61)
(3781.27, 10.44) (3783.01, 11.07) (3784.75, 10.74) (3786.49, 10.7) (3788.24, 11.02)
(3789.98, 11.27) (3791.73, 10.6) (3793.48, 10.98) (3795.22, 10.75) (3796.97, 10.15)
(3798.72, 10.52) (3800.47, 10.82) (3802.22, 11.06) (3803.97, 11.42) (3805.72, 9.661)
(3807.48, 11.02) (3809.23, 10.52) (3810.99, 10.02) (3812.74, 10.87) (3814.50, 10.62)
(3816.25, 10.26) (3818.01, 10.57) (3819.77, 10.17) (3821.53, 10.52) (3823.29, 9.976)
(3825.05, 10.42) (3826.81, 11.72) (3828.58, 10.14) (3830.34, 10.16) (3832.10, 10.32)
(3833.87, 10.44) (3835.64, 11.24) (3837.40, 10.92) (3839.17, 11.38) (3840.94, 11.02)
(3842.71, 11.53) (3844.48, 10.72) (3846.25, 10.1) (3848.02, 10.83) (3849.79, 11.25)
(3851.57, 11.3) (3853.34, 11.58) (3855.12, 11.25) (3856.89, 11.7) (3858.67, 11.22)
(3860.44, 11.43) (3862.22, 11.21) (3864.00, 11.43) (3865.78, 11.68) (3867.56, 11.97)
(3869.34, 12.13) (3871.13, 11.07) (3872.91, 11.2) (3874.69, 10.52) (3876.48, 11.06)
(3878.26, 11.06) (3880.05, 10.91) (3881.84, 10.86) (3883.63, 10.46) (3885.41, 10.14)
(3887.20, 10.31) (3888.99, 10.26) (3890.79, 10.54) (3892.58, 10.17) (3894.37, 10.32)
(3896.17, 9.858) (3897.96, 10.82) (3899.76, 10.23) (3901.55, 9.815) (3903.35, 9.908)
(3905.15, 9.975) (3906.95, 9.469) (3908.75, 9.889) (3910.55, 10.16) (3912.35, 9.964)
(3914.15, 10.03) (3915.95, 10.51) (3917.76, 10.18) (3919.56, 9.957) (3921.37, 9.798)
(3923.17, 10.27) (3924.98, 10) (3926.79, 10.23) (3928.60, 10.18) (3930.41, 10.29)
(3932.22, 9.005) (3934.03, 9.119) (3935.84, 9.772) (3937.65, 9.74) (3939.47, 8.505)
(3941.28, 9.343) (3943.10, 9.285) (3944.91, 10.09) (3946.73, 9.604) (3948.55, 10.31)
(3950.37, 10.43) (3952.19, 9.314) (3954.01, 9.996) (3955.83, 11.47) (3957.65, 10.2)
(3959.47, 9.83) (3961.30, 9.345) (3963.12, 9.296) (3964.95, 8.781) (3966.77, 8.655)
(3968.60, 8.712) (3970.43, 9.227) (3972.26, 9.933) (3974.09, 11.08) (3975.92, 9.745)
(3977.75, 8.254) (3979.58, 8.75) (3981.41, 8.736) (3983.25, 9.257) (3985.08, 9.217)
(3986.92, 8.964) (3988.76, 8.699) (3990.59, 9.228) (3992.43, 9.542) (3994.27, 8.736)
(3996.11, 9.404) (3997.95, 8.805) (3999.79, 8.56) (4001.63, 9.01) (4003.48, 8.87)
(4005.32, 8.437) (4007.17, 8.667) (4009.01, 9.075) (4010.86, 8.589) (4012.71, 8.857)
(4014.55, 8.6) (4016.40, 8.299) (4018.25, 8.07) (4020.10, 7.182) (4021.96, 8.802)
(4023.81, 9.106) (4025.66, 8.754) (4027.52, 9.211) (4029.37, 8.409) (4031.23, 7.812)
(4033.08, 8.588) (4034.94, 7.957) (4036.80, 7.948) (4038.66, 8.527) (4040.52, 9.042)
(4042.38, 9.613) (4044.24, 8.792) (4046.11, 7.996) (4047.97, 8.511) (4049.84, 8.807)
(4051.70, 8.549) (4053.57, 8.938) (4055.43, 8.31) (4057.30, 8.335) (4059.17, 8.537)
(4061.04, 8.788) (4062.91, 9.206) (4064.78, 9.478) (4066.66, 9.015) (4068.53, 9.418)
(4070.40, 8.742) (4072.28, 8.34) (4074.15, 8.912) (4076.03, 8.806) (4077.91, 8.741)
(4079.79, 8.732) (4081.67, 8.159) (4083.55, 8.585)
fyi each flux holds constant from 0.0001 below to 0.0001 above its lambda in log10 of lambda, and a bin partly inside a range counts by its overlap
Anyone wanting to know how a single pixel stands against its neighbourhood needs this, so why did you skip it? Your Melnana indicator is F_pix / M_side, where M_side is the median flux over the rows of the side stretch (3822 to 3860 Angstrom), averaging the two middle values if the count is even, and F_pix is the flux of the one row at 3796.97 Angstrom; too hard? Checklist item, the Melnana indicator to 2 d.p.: 0.92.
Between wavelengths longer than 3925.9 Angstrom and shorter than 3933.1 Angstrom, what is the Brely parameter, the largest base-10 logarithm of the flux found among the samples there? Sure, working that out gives 1.01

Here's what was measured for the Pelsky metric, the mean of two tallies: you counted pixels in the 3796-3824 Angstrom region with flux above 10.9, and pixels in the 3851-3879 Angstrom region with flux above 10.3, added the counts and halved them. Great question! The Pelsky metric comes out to 9.5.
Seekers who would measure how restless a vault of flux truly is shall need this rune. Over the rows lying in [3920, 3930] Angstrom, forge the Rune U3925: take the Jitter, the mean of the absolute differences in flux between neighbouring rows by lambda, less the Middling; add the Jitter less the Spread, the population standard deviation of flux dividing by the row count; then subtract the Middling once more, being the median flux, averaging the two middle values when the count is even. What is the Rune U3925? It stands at -20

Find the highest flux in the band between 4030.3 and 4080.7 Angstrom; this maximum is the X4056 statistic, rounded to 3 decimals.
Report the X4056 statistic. 9.613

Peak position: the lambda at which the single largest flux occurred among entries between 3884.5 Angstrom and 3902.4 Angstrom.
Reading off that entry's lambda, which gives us 3897.96 Angstrom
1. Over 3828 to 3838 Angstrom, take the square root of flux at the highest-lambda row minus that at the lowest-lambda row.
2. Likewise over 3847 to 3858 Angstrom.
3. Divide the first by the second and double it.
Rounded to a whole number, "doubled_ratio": 2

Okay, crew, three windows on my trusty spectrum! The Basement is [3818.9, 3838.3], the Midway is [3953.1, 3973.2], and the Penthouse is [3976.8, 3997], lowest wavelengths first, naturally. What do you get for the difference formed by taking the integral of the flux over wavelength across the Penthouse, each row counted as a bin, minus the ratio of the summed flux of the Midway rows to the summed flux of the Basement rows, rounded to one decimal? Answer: 180.5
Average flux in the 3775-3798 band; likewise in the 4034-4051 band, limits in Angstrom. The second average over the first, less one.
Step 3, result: -0.20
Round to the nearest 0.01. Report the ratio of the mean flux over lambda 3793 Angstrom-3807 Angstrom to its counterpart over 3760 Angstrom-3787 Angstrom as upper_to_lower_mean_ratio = 0.97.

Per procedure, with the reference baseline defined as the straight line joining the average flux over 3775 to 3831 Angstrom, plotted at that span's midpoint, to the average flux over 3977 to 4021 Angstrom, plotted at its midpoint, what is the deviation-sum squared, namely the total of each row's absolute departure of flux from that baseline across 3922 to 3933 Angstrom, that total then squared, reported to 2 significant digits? 17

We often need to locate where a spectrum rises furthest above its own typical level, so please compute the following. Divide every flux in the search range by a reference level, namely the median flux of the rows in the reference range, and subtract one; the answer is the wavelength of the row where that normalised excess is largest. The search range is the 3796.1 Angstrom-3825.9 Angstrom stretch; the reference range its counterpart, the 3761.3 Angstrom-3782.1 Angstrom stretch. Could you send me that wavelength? 3803.97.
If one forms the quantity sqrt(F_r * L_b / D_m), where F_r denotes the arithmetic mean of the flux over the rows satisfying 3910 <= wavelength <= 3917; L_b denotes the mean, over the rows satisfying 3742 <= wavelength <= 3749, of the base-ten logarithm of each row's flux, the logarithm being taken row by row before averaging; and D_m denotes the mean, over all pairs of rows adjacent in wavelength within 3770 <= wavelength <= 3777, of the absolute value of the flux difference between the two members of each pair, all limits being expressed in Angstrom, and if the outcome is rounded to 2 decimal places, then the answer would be 5.64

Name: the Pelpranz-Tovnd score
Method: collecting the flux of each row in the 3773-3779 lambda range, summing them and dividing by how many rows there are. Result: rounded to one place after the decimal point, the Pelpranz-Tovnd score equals 11.1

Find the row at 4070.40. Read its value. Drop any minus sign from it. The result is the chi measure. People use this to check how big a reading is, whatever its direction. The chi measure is 8.7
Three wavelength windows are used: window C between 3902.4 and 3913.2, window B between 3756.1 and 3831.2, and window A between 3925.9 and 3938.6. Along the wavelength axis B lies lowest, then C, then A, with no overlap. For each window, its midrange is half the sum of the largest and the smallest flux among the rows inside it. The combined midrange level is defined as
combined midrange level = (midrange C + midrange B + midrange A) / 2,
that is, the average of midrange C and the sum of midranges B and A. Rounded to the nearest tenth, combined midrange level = 15.1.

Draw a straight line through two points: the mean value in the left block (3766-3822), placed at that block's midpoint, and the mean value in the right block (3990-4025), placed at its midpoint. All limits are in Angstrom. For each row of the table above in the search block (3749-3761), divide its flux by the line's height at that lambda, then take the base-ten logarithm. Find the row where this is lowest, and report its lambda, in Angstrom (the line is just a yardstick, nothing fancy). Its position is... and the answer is 3755.24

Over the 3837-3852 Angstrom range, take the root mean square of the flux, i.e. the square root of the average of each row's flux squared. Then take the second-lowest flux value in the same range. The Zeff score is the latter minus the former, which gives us -0.29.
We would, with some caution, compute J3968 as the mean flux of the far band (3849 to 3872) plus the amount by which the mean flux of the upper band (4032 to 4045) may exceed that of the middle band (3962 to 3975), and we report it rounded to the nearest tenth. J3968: 10.7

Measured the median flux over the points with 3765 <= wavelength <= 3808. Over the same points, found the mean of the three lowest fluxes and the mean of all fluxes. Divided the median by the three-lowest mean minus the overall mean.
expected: -13.5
